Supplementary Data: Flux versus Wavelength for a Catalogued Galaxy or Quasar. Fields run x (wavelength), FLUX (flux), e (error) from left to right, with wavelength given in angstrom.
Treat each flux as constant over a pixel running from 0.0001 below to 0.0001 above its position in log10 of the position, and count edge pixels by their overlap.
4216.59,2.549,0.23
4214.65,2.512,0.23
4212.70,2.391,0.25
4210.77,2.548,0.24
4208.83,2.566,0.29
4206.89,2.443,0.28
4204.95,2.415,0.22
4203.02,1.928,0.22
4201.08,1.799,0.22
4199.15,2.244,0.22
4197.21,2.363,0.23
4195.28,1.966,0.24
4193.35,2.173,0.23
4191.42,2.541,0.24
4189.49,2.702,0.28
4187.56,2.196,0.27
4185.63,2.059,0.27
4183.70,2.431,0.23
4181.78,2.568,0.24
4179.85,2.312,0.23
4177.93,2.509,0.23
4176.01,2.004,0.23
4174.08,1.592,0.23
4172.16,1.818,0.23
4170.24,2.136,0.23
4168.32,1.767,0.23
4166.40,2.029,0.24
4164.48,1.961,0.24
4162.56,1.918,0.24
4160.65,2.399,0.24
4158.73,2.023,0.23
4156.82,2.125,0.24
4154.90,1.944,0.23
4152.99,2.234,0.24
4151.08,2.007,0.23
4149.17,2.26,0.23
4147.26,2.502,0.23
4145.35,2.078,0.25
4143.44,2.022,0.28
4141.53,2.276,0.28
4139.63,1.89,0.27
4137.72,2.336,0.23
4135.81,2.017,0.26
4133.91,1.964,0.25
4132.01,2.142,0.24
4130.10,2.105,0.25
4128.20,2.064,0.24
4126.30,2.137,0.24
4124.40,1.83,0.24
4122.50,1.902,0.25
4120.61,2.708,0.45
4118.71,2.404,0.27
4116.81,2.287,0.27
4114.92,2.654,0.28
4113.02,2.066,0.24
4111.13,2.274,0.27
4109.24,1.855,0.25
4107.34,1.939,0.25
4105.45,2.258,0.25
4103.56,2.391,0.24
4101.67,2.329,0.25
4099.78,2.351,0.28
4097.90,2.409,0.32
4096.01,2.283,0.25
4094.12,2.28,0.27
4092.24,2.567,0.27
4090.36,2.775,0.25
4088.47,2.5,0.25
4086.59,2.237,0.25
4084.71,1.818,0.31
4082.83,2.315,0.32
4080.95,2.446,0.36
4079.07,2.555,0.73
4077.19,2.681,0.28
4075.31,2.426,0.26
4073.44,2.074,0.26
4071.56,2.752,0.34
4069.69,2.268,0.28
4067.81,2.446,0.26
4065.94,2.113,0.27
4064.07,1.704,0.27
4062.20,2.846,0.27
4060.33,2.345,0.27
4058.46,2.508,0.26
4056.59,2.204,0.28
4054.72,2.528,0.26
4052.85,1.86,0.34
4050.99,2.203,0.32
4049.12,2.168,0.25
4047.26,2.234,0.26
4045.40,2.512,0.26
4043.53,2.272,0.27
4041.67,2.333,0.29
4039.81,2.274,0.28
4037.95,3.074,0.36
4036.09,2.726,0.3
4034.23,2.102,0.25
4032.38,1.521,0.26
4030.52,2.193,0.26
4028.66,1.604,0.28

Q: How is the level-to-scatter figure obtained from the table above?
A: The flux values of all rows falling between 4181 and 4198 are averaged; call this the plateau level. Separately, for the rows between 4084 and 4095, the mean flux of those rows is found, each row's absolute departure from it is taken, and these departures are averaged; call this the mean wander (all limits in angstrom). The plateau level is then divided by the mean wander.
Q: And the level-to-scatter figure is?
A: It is 9.3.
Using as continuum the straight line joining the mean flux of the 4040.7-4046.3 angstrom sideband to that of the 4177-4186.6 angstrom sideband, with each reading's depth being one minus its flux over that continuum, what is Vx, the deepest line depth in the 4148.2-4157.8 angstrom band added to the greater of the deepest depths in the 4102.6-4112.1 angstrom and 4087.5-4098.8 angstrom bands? 0.40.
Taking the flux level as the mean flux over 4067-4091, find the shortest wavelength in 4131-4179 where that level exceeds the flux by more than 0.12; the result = 4132.01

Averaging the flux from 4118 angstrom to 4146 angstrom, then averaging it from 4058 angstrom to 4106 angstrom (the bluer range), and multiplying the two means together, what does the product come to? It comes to 5.04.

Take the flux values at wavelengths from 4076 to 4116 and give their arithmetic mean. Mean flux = 2.33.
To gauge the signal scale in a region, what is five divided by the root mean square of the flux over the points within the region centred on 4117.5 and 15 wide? 2.19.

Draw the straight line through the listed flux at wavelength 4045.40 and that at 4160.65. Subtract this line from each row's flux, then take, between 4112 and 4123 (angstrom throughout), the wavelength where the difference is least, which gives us 4122.50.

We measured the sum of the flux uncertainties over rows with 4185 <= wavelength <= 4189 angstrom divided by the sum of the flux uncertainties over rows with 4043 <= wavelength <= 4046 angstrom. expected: 1.0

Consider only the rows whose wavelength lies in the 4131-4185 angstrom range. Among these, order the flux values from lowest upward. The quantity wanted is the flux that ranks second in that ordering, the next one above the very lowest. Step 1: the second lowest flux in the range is 1.767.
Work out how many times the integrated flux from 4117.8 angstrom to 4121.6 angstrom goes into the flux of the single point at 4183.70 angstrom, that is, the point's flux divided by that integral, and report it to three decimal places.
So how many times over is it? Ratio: 0.251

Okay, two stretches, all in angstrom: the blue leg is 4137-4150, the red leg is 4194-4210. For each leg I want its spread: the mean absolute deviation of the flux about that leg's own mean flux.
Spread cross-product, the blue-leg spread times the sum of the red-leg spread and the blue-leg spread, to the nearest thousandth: 0.069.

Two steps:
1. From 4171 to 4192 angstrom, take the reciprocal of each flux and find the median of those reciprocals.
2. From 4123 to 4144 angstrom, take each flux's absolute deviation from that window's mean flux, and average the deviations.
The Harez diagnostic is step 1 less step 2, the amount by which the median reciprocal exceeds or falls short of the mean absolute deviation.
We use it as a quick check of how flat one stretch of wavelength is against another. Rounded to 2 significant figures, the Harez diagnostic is 0.32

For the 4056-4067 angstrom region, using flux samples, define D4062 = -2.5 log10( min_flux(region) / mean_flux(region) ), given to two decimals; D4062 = 0.32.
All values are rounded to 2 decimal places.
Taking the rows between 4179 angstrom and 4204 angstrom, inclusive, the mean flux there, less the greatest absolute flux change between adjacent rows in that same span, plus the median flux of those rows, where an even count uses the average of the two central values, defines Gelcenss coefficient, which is 3.99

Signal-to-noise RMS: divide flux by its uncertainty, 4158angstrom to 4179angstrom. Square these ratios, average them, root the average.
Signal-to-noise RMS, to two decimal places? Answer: 8.69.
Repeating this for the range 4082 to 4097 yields 8.91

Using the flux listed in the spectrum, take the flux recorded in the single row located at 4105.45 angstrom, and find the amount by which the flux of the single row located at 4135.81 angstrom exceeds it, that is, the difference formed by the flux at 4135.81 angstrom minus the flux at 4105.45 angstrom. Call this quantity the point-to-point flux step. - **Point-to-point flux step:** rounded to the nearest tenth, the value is -0.2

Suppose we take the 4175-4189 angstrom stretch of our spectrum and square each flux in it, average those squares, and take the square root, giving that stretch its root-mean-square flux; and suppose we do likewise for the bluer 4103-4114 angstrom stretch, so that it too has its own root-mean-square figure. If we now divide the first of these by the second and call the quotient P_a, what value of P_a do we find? 1.08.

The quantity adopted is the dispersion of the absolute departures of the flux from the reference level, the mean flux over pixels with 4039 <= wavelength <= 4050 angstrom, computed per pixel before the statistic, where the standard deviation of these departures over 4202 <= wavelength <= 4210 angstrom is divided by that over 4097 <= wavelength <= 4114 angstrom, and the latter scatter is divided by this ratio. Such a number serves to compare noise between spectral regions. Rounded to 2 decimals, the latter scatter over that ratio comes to 0.21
